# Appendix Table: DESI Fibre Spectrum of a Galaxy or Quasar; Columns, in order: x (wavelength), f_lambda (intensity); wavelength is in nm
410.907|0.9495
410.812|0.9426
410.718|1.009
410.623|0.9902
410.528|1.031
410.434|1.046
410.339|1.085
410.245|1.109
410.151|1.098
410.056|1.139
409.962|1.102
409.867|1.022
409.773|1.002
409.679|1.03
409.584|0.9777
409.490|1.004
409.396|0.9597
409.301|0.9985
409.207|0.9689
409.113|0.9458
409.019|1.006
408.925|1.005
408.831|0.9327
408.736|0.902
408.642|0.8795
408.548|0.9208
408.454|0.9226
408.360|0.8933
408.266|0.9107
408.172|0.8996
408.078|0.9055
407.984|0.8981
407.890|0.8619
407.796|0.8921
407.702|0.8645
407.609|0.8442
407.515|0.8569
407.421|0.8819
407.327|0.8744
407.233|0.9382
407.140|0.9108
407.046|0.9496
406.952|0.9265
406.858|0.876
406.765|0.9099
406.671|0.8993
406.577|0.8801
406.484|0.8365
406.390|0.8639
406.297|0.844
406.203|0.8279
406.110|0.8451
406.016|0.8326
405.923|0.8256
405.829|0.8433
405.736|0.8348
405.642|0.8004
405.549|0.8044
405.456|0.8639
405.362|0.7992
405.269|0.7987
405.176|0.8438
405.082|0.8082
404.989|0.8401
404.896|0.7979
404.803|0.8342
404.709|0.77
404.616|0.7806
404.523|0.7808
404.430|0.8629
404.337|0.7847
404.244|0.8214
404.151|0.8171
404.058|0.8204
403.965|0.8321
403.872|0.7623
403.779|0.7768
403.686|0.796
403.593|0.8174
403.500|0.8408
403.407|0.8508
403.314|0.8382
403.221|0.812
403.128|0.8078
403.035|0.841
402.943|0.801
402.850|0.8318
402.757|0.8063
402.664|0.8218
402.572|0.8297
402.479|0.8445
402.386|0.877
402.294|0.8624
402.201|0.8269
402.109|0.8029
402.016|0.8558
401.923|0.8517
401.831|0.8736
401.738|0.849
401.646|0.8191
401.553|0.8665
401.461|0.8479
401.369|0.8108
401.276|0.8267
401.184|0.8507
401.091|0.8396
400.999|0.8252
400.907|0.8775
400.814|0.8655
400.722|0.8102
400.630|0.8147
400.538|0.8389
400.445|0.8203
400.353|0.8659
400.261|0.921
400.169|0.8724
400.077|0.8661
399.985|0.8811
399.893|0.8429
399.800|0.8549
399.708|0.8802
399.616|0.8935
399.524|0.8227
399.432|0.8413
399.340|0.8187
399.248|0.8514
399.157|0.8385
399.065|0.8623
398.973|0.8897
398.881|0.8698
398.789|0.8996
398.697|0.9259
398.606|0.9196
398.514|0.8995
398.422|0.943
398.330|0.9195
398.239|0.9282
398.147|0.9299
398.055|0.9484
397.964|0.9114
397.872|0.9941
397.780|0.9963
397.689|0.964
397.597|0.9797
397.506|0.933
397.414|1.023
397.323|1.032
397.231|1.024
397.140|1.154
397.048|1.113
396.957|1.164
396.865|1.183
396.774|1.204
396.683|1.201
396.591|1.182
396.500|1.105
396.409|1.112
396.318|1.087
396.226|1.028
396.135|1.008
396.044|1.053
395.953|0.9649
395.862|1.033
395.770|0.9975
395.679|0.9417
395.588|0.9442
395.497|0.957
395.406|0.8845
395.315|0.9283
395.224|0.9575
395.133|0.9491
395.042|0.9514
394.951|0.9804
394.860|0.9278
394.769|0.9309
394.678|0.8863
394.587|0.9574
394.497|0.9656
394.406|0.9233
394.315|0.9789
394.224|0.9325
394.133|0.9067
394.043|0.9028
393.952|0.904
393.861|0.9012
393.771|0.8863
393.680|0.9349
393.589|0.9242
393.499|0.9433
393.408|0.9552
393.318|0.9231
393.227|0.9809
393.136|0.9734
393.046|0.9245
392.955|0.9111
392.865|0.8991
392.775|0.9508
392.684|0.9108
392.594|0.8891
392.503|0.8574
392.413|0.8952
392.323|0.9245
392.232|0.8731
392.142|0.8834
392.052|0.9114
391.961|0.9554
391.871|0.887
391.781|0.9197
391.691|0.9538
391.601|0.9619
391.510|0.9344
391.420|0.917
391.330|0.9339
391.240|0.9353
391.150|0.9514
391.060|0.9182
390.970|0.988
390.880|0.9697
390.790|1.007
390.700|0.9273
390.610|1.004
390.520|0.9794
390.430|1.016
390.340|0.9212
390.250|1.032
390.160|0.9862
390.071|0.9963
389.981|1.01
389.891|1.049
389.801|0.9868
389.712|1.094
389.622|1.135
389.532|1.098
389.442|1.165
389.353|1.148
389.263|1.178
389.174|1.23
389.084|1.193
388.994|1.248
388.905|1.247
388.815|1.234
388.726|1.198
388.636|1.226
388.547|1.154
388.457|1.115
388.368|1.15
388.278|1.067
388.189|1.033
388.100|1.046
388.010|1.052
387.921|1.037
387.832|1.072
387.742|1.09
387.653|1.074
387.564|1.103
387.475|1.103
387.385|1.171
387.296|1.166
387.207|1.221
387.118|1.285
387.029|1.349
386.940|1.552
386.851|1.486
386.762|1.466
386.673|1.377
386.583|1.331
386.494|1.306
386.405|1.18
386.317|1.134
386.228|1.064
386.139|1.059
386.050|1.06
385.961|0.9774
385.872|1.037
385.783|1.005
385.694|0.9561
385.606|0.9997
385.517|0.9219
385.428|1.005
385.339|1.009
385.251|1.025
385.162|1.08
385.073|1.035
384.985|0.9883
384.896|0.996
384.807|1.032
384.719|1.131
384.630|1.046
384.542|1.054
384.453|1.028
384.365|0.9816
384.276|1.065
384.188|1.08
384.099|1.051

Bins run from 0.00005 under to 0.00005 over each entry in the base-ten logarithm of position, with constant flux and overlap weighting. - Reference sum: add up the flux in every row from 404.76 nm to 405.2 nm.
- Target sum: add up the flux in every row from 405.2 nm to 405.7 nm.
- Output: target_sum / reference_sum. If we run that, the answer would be 0.99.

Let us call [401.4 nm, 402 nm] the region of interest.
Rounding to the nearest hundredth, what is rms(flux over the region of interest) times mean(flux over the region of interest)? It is 0.72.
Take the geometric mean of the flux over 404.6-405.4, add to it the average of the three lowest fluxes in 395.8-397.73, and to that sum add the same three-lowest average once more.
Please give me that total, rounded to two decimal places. 2.72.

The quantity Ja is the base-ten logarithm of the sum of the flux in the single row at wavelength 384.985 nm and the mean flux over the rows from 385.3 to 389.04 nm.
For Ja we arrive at 0.33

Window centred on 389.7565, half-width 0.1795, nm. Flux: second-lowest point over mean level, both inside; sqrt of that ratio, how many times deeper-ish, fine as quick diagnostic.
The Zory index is 0.992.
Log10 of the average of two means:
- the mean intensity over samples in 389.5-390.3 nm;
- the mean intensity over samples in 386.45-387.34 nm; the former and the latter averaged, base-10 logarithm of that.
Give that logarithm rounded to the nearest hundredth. 0.08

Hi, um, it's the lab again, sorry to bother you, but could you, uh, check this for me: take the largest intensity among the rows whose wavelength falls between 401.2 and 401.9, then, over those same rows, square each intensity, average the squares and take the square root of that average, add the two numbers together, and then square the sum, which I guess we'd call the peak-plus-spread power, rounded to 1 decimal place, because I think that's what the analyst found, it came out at 2.9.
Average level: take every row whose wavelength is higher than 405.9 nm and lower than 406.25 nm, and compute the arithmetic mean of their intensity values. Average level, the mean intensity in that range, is 0.83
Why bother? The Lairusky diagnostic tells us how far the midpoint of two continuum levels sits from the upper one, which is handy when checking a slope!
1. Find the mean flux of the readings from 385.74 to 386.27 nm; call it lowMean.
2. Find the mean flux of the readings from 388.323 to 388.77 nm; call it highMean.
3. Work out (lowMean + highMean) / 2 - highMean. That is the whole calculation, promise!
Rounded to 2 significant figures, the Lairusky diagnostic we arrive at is -0.067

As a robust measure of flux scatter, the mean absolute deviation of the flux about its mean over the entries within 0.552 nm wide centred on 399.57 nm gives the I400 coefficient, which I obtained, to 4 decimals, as 0.0243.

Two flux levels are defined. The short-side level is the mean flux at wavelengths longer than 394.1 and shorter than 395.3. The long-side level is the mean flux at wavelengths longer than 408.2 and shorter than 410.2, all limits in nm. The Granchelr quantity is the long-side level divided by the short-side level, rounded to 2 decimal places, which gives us 1.04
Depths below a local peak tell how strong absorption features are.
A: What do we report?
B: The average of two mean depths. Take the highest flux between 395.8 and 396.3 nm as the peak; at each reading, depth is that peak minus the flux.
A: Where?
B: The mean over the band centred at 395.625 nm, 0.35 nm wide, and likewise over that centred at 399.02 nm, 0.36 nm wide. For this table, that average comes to 0.14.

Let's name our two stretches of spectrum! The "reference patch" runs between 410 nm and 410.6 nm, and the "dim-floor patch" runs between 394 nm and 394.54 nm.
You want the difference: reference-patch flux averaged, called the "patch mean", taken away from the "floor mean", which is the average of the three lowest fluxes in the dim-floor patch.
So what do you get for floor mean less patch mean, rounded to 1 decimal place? -0.2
